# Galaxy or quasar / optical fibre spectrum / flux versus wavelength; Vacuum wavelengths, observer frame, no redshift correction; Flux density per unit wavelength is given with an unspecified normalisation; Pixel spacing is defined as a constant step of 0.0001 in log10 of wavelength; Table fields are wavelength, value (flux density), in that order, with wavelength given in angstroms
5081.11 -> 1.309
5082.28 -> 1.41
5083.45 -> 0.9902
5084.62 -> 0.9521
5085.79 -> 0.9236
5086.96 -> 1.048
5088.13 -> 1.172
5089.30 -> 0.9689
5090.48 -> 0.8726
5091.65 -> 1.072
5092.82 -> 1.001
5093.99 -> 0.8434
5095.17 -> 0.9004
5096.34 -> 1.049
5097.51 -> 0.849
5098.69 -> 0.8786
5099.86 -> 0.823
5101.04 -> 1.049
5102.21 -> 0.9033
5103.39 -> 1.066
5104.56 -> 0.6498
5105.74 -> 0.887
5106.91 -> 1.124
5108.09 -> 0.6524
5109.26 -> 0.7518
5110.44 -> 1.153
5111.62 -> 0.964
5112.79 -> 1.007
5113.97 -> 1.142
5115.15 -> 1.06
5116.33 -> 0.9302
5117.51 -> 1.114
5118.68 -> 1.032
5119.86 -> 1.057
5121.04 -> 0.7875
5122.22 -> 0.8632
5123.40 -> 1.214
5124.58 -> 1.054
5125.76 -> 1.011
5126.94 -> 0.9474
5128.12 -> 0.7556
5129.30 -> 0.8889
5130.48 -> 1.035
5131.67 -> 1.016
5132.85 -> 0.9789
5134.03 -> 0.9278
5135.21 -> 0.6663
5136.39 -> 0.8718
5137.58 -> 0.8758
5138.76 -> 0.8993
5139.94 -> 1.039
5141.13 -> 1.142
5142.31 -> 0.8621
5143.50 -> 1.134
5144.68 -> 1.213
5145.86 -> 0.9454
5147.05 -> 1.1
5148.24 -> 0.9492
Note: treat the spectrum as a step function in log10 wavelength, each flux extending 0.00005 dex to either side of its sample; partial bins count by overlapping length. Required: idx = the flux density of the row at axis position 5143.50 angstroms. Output 1.134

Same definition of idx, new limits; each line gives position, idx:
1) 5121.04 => 0.7875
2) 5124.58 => 1.054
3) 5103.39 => 1.066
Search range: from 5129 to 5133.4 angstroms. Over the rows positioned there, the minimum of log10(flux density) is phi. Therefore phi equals -0.05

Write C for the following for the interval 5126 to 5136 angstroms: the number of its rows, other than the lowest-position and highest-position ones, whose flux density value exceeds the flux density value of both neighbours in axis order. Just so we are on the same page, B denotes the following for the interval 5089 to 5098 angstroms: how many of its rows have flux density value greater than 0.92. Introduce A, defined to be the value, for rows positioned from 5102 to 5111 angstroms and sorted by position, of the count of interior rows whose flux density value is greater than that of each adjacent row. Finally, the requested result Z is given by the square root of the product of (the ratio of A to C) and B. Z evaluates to 2.8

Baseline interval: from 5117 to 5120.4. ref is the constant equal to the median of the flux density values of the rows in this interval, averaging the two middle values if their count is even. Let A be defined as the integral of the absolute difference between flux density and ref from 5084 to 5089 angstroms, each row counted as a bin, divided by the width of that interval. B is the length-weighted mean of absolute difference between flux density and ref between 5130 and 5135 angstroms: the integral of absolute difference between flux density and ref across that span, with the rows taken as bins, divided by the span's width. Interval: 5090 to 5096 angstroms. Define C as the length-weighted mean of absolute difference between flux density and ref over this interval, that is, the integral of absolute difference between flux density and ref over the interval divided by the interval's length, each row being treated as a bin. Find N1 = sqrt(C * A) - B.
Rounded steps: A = 0.090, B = 0.09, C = 0.12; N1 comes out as 0.01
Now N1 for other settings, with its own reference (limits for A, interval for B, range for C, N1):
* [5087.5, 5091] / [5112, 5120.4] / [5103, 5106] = 0.11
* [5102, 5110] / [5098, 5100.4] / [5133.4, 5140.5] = -0.01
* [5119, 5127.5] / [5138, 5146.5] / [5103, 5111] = 0.04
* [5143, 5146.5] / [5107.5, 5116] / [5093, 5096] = -0.01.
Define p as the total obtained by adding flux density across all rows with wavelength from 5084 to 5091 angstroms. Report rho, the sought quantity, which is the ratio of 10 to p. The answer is 1.68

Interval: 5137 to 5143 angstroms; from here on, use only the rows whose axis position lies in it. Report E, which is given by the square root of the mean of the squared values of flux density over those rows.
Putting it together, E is 0.97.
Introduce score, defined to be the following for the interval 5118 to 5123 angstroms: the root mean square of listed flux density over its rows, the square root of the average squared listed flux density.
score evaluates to 0.942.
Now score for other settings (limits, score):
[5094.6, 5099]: 0.922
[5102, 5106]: 0.889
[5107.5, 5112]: 0.901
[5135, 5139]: 0.834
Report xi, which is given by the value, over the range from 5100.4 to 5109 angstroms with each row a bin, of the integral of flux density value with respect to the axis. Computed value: 7.7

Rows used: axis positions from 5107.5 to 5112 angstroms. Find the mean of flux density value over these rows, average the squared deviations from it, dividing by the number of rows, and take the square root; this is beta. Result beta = 0.19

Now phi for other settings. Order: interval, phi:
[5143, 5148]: -0.02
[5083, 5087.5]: -0.03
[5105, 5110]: -0.19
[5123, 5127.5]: -0.02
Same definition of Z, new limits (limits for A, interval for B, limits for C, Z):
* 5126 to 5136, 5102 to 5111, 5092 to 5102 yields 1.2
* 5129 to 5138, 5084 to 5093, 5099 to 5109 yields 1.5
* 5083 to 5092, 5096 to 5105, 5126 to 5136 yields 1.7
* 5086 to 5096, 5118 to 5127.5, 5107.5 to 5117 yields 2.4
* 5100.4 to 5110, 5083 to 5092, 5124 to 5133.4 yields 3.7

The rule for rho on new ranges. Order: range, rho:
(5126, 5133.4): 1.78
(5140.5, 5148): 1.56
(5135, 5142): 1.82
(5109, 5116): 1.65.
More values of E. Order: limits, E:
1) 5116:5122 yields 0.99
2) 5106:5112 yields 0.95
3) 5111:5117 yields 1.02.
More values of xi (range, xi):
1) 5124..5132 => 7.6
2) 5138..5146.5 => 8.8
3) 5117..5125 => 8.1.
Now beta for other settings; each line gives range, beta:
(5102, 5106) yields 0.15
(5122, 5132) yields 0.12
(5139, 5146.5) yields 0.12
